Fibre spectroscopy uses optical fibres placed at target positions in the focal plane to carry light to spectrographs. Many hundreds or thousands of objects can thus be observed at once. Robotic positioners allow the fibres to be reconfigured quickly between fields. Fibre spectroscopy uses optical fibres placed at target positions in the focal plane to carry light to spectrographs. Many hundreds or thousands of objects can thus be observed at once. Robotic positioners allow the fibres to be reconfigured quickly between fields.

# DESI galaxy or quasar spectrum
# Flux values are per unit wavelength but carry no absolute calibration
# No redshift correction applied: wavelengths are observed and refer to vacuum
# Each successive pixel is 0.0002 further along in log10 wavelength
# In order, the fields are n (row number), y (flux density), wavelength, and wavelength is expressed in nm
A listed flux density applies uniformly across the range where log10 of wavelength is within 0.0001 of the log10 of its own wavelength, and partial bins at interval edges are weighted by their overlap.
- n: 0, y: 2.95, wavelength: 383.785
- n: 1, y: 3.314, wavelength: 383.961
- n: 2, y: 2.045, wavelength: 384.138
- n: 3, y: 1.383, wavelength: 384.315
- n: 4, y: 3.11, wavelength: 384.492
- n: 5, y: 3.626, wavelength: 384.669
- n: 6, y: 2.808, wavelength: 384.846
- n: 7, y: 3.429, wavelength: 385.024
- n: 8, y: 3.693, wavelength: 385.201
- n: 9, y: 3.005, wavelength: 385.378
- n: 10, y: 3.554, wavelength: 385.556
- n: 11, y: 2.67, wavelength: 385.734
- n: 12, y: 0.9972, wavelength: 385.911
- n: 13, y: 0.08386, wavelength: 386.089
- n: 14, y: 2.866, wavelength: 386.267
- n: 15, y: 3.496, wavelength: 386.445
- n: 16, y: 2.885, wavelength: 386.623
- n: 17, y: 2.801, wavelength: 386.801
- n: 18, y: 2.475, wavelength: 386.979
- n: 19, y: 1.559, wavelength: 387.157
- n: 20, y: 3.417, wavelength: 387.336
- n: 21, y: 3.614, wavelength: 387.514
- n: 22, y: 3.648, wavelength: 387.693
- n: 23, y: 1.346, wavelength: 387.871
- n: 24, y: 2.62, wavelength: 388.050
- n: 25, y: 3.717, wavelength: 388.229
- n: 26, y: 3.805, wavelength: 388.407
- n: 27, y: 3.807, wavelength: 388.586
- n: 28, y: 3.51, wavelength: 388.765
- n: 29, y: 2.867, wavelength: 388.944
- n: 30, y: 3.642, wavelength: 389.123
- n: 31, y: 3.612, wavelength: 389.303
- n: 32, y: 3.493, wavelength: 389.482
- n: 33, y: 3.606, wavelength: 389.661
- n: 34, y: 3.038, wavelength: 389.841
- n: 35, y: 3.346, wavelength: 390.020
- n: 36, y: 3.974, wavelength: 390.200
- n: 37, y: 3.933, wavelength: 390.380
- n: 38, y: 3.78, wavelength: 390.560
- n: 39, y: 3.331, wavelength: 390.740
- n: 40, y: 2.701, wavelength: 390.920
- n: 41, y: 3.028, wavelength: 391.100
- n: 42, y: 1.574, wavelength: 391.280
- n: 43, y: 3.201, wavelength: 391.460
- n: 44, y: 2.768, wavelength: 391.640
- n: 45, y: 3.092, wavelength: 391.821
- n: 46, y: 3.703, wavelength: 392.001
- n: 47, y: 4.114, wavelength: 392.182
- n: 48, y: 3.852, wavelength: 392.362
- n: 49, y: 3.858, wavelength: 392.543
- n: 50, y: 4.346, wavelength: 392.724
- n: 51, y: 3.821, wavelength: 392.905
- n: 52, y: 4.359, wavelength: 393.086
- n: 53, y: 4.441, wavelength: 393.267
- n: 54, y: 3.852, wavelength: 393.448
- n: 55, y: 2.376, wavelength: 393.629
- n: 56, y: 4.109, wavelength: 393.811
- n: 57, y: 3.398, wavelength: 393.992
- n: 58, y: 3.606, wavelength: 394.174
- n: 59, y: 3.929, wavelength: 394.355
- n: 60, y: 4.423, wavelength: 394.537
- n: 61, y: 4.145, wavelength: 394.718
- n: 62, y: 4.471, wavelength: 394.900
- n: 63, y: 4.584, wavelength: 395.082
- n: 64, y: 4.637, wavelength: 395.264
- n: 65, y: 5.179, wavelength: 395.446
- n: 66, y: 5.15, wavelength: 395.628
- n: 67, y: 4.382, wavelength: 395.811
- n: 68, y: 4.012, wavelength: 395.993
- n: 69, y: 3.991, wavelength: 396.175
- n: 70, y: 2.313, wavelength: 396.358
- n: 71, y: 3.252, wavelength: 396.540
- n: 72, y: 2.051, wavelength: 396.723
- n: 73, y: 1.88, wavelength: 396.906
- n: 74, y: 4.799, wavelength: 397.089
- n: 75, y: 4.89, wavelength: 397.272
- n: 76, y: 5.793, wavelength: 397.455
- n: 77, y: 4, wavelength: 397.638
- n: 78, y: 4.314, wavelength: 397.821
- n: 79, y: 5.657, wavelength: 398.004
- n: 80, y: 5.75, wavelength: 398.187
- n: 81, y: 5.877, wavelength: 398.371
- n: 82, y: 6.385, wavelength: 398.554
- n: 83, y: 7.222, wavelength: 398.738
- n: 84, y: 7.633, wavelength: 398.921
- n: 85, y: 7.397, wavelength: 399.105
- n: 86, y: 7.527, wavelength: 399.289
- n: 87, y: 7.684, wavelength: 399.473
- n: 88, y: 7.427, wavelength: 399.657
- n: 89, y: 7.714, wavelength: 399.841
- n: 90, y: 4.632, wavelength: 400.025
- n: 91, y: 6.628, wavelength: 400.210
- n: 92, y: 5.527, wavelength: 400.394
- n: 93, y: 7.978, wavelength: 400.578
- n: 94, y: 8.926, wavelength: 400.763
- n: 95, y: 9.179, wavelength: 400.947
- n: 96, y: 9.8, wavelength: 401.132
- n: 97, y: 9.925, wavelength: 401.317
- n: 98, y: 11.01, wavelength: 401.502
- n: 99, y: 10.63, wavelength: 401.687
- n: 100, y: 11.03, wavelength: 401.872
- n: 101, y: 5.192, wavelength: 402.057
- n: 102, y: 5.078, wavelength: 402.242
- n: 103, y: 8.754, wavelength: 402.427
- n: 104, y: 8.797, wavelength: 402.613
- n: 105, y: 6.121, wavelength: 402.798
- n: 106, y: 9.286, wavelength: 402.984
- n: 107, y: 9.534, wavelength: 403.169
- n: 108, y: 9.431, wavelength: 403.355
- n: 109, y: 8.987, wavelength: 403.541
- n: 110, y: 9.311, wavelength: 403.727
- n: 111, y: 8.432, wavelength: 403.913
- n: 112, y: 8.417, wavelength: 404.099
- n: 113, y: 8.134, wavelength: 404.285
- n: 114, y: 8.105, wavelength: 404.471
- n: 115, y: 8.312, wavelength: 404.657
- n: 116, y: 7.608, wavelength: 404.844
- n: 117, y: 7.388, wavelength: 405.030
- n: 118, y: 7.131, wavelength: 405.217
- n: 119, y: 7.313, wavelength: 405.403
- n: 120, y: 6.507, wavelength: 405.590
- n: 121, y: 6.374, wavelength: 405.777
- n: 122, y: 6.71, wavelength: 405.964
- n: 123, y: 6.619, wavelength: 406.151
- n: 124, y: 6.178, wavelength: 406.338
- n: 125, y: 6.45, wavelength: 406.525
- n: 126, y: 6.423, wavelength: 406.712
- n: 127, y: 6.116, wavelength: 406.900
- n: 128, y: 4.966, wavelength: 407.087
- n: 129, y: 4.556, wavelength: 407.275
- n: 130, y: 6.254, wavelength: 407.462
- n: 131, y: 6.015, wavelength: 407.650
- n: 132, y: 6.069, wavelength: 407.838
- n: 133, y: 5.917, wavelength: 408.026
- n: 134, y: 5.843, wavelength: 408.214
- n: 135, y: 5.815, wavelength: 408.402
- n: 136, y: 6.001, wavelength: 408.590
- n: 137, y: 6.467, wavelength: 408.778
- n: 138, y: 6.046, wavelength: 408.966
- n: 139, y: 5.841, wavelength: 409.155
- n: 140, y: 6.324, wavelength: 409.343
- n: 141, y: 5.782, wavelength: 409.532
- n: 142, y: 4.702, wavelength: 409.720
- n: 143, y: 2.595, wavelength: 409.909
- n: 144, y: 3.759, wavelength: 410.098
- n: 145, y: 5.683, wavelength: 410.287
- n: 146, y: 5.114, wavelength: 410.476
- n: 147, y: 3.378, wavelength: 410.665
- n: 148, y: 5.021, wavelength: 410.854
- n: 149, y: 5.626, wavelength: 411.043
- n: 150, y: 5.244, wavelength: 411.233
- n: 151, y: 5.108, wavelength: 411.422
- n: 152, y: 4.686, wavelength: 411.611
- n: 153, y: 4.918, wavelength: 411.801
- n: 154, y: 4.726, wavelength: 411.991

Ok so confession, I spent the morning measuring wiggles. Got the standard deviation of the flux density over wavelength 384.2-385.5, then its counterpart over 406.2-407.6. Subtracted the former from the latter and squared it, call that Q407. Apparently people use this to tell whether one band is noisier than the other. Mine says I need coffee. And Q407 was 0.0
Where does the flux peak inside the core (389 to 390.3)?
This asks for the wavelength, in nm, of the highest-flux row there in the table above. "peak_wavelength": 390.200 nm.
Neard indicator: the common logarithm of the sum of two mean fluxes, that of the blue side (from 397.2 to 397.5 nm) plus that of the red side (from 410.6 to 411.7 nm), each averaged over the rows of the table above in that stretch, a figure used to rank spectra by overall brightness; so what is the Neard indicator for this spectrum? 1.01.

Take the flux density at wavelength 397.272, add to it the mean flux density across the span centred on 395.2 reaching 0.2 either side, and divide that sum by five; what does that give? 1.9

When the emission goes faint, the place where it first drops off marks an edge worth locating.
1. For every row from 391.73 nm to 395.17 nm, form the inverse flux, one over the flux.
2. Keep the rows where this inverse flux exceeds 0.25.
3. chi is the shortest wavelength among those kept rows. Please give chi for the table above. 391.821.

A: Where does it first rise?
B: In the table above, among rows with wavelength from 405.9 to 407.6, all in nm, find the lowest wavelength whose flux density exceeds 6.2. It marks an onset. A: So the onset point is 405.964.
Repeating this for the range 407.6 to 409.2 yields 408.778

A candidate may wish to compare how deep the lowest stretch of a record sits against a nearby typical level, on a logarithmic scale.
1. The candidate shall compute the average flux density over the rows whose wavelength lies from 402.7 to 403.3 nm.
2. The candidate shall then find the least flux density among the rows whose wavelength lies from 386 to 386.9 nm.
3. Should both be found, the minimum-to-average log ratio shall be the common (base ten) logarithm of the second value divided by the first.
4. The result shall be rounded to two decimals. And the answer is -2.00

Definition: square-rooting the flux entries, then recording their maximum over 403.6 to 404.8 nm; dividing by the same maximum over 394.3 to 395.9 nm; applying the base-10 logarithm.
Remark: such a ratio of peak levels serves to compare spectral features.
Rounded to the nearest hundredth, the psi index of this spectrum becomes 0.13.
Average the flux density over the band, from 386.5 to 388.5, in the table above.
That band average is 2.9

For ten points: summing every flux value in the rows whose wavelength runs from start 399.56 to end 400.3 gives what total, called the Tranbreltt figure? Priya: 26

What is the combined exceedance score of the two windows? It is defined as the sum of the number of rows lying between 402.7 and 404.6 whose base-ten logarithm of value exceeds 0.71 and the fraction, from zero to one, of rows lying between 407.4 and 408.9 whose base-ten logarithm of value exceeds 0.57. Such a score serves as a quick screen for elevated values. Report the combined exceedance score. 11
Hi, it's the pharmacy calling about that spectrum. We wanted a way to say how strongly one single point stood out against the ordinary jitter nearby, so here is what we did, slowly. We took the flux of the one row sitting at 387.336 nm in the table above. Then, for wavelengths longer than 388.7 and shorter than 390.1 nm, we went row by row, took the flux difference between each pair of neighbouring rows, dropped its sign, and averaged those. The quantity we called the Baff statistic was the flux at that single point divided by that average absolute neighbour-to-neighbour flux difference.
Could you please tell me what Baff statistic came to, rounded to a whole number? 9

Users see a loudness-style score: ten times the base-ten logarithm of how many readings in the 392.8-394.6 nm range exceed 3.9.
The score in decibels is 7.0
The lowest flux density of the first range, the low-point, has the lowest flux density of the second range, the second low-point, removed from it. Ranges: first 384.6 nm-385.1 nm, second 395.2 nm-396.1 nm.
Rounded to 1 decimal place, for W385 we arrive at -1.2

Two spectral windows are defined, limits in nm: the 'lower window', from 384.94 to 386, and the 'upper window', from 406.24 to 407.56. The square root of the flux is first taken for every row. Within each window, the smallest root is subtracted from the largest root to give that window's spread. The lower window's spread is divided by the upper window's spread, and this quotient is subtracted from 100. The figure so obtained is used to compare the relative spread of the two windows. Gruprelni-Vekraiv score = 97.7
